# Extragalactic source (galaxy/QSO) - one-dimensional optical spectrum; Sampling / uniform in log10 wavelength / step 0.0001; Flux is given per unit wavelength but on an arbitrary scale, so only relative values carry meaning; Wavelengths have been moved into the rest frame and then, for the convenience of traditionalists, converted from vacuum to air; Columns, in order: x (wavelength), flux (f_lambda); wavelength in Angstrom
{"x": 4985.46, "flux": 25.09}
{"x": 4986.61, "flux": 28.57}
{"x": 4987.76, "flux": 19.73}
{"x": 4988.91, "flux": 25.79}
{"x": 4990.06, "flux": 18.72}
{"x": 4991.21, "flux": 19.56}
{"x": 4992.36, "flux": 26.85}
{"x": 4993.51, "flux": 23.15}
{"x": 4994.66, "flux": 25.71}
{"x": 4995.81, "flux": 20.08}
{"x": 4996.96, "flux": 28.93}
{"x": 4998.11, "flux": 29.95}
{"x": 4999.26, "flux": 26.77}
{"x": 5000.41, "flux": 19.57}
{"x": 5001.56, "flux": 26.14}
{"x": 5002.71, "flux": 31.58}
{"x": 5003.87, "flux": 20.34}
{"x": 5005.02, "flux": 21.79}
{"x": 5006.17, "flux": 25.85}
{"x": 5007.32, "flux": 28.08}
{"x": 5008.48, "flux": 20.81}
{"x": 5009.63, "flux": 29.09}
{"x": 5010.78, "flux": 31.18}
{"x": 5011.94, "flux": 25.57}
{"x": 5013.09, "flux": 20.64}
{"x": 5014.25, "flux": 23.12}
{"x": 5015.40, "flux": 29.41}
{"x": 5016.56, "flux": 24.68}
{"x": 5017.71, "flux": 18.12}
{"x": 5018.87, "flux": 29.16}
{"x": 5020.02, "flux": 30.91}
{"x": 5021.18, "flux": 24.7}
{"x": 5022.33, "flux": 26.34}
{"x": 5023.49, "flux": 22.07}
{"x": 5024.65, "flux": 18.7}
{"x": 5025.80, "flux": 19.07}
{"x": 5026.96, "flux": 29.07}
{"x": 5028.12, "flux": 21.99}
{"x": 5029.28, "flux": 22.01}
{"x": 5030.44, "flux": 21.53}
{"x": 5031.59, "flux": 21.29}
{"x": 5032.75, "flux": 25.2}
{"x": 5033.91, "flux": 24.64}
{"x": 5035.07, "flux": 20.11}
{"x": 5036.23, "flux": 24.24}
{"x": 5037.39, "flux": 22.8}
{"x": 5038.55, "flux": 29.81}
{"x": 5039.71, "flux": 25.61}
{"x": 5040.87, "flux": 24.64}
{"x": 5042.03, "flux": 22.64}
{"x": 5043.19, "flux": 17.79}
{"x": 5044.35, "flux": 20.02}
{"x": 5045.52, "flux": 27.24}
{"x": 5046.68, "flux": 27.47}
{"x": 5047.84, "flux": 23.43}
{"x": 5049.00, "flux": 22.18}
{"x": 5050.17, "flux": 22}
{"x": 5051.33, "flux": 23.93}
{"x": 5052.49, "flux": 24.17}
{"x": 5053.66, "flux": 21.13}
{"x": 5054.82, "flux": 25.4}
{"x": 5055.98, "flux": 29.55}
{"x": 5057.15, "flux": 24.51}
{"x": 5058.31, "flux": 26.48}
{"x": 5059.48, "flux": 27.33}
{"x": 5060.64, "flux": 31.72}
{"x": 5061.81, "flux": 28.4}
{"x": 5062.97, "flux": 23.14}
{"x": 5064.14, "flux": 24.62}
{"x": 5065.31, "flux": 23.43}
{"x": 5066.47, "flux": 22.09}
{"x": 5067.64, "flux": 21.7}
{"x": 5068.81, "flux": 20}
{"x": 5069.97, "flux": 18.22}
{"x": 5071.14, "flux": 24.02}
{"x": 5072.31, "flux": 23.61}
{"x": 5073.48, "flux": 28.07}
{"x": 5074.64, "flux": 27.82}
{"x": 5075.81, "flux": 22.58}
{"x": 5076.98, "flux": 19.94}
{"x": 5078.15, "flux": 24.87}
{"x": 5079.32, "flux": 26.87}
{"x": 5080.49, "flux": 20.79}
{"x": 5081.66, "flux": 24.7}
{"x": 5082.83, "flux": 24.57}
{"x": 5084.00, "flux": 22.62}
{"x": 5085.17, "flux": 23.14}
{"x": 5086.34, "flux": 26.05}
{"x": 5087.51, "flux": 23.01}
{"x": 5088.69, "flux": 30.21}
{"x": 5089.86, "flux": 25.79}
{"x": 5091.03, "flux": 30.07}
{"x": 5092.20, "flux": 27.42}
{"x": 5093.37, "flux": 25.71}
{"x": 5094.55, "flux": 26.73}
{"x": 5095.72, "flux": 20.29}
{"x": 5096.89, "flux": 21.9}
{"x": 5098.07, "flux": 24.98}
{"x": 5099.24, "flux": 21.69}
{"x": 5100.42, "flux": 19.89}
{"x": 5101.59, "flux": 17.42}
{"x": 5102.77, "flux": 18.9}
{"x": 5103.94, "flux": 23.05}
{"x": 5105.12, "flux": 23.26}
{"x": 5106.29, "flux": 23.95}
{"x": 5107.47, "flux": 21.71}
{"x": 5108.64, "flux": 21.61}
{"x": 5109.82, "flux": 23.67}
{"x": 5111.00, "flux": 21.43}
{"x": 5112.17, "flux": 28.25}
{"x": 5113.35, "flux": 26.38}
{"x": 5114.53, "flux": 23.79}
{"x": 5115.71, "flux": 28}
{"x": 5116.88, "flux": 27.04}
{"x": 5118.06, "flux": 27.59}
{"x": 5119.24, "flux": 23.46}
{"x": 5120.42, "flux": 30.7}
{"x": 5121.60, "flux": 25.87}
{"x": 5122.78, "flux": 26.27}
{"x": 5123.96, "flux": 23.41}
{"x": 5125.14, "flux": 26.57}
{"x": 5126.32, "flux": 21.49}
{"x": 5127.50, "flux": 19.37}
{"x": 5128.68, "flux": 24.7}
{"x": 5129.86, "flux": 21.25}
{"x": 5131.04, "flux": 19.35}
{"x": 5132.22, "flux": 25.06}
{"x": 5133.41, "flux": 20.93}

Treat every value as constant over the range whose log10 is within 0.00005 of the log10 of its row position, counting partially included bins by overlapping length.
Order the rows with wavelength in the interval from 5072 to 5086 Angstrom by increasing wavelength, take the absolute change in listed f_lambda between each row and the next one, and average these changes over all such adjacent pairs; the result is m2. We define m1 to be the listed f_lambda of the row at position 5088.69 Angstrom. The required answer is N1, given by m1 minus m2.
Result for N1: 27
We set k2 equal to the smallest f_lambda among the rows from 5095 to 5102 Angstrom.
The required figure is 17.42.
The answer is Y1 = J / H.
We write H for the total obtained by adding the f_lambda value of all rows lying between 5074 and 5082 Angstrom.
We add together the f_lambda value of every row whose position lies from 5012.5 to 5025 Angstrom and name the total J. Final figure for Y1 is 1.6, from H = 168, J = 268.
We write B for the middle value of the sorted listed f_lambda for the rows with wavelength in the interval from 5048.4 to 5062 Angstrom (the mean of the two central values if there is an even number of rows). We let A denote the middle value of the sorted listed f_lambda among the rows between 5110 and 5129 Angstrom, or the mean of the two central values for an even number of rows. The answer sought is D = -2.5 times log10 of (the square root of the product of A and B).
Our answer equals -3.52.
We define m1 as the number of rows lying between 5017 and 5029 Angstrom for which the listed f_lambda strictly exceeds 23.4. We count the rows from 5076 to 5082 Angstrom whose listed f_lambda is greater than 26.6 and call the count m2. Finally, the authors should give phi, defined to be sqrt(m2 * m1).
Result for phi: 2.2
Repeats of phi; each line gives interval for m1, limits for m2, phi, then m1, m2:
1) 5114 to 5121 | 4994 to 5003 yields 4.9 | 6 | 4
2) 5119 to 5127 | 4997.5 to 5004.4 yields 4.2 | 6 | 3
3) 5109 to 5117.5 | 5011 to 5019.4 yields 3.5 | 6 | 2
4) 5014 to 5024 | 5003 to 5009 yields 2.4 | 6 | 1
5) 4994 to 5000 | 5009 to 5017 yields 3.5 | 4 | 3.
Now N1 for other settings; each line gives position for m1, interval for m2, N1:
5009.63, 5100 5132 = 26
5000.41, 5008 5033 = 15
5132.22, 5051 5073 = 22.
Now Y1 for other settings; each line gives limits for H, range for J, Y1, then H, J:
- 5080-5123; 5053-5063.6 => 0.3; 902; 238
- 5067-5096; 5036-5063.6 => 1.0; 609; 596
